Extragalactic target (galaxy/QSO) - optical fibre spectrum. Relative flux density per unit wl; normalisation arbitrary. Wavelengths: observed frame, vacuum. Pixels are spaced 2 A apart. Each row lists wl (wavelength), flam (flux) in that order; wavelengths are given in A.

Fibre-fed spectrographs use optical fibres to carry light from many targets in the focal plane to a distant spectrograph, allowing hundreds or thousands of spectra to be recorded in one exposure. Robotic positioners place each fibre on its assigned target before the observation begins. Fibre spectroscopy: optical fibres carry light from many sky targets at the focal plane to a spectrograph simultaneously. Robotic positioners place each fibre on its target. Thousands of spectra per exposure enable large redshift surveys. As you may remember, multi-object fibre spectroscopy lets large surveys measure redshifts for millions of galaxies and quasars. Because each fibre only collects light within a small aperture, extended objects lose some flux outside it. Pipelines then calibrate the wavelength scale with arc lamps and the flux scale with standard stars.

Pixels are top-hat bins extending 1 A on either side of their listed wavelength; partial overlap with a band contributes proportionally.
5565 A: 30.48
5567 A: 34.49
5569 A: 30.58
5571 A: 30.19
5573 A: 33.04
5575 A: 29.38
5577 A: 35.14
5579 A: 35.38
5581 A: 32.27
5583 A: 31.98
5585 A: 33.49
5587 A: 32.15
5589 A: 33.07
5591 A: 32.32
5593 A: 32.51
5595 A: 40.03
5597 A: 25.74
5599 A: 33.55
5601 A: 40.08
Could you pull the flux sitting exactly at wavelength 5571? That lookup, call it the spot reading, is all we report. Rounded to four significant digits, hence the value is 30.19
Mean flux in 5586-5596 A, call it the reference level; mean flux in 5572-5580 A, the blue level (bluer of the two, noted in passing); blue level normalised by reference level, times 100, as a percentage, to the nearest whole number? 98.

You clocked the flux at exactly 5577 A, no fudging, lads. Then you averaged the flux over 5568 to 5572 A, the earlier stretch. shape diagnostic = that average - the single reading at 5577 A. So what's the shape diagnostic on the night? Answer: -4.8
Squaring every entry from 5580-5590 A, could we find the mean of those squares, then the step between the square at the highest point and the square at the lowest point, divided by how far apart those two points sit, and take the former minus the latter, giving 1056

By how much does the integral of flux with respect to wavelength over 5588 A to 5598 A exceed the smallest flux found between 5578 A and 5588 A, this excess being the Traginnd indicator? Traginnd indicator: 295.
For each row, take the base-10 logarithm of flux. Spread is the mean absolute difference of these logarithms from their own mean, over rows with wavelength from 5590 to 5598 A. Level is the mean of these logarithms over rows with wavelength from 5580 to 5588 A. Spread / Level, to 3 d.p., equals 0.032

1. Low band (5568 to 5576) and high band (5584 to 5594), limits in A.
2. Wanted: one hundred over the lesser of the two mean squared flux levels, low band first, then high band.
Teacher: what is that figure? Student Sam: 0.105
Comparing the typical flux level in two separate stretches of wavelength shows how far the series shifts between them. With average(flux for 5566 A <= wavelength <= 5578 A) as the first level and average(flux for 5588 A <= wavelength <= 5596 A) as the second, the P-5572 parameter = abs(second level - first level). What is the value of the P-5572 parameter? 2.3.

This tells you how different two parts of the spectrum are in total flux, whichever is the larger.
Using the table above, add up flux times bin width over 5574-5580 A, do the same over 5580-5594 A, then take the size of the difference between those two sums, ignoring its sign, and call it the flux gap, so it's 256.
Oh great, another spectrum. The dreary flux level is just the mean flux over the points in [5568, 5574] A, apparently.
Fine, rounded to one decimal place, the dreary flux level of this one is 31.3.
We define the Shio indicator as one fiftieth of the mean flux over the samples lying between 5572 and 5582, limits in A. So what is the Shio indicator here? 0.661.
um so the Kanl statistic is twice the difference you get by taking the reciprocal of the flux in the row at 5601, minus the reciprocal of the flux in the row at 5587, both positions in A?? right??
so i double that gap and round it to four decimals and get -0.0123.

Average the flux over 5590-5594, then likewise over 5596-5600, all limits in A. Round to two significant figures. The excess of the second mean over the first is -2.8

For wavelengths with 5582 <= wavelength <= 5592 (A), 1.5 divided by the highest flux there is 0.0448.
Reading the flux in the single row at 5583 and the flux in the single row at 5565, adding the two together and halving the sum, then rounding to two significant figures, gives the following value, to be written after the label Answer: 31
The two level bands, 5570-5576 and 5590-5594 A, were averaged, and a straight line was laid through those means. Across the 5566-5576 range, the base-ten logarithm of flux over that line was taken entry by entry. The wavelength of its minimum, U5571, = 5575 A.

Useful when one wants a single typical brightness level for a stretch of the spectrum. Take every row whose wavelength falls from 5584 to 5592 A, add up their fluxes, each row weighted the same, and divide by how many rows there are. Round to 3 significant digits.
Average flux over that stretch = 32.8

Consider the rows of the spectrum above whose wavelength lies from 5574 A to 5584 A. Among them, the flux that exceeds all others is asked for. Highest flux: 35.38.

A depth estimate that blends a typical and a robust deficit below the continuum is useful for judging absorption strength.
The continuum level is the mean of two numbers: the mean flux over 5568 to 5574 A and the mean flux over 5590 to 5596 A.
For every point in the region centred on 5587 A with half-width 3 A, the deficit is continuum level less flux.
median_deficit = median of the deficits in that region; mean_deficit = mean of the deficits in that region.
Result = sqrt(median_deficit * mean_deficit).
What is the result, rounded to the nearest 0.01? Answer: 0.09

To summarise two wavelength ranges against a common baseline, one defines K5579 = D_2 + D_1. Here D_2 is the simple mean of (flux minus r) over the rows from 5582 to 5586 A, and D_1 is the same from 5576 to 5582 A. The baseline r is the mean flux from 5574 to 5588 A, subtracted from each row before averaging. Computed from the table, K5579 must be 1.3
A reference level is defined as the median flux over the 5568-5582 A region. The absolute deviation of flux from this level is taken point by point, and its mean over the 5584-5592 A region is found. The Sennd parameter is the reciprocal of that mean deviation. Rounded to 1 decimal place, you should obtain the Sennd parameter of 1.8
